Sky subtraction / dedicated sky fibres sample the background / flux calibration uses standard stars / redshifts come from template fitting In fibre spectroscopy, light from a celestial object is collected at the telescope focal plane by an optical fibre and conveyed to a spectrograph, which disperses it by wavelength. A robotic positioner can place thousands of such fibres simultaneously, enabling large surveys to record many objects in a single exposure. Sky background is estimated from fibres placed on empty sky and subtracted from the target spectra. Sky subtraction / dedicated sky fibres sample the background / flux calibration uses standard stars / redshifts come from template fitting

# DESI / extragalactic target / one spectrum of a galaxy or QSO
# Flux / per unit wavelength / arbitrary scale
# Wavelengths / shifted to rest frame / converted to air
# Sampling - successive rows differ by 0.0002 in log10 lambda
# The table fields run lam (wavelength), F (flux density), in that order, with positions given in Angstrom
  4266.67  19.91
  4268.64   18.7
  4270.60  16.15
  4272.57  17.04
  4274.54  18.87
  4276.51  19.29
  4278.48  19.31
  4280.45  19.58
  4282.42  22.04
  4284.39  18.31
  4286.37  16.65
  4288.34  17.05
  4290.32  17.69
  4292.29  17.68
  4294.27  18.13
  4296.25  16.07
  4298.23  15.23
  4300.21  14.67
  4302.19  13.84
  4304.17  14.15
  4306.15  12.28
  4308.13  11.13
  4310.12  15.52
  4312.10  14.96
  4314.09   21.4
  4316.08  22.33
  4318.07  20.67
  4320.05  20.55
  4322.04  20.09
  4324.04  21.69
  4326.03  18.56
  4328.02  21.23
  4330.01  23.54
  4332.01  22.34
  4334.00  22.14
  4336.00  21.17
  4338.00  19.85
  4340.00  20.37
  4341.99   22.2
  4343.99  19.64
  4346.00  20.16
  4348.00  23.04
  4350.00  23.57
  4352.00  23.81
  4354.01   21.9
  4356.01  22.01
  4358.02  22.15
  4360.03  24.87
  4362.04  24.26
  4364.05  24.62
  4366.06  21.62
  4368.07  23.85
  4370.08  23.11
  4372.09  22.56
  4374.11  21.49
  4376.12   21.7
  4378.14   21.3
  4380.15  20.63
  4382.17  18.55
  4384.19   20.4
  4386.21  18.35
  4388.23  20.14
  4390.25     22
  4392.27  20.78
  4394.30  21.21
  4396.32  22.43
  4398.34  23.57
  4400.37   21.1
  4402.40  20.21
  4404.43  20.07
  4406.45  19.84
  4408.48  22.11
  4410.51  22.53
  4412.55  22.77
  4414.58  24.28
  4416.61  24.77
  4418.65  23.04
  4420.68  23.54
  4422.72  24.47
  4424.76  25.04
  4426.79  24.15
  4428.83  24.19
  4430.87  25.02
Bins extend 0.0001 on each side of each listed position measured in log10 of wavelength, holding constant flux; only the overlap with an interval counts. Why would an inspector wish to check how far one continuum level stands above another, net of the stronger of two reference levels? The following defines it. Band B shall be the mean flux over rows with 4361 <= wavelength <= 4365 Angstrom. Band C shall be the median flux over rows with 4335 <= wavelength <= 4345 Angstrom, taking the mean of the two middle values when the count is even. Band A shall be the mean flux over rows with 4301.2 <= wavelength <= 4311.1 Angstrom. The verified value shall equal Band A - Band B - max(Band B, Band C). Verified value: -35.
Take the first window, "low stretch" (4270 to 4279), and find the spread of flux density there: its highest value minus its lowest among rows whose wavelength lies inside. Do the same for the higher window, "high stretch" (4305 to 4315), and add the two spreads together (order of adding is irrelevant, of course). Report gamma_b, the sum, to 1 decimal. 13.4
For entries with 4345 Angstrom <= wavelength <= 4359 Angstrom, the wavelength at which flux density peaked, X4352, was 4352.00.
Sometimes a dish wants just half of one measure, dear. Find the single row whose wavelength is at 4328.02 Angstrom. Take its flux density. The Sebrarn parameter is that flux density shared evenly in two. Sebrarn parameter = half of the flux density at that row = 10.6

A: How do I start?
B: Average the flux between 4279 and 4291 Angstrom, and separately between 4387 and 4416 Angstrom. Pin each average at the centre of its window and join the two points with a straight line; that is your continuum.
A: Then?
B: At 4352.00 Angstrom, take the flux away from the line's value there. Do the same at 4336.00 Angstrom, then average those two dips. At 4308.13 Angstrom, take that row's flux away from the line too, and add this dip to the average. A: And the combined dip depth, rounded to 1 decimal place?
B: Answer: 5.7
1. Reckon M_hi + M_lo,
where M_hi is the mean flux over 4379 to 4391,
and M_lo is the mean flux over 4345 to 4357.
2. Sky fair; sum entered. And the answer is 42.4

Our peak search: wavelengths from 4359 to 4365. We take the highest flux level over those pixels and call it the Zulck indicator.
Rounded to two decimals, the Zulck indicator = 24.87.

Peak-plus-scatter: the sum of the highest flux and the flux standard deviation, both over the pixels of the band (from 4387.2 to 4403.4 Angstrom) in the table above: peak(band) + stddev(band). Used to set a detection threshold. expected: 24.7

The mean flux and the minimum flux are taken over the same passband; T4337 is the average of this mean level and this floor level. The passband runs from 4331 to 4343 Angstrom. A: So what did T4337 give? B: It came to 20.6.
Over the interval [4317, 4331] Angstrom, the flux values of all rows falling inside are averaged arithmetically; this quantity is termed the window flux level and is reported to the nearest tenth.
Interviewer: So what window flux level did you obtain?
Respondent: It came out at 20.9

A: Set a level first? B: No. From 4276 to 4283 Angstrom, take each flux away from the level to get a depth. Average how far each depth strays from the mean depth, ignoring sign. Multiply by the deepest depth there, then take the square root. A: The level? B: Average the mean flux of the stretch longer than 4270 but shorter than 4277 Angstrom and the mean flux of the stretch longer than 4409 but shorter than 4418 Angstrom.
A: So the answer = 1.2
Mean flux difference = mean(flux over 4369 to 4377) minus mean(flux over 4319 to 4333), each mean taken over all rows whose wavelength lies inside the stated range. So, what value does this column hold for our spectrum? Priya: 1.1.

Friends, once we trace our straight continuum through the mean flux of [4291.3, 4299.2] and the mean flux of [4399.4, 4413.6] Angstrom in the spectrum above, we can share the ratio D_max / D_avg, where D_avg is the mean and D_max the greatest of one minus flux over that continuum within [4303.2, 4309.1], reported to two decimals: 1.31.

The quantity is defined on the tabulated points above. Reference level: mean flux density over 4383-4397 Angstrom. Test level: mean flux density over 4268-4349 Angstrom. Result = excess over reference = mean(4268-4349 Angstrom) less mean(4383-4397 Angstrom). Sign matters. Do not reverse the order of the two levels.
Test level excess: -2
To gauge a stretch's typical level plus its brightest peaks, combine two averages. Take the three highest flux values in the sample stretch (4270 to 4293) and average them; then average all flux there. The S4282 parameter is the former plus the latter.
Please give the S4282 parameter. 39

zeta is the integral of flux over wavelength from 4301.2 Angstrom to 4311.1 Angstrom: 133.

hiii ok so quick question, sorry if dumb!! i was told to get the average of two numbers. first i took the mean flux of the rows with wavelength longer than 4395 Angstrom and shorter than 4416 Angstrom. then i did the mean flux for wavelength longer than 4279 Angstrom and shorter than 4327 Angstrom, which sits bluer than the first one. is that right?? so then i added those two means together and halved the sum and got 19.7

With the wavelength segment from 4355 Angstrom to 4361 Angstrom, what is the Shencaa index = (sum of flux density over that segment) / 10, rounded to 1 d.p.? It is 6.9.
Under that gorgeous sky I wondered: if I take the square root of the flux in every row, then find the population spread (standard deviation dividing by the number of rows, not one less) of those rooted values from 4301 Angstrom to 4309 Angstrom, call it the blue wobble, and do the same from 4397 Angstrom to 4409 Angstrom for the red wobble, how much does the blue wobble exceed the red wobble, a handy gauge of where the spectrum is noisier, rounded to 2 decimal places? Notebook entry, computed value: 0.03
